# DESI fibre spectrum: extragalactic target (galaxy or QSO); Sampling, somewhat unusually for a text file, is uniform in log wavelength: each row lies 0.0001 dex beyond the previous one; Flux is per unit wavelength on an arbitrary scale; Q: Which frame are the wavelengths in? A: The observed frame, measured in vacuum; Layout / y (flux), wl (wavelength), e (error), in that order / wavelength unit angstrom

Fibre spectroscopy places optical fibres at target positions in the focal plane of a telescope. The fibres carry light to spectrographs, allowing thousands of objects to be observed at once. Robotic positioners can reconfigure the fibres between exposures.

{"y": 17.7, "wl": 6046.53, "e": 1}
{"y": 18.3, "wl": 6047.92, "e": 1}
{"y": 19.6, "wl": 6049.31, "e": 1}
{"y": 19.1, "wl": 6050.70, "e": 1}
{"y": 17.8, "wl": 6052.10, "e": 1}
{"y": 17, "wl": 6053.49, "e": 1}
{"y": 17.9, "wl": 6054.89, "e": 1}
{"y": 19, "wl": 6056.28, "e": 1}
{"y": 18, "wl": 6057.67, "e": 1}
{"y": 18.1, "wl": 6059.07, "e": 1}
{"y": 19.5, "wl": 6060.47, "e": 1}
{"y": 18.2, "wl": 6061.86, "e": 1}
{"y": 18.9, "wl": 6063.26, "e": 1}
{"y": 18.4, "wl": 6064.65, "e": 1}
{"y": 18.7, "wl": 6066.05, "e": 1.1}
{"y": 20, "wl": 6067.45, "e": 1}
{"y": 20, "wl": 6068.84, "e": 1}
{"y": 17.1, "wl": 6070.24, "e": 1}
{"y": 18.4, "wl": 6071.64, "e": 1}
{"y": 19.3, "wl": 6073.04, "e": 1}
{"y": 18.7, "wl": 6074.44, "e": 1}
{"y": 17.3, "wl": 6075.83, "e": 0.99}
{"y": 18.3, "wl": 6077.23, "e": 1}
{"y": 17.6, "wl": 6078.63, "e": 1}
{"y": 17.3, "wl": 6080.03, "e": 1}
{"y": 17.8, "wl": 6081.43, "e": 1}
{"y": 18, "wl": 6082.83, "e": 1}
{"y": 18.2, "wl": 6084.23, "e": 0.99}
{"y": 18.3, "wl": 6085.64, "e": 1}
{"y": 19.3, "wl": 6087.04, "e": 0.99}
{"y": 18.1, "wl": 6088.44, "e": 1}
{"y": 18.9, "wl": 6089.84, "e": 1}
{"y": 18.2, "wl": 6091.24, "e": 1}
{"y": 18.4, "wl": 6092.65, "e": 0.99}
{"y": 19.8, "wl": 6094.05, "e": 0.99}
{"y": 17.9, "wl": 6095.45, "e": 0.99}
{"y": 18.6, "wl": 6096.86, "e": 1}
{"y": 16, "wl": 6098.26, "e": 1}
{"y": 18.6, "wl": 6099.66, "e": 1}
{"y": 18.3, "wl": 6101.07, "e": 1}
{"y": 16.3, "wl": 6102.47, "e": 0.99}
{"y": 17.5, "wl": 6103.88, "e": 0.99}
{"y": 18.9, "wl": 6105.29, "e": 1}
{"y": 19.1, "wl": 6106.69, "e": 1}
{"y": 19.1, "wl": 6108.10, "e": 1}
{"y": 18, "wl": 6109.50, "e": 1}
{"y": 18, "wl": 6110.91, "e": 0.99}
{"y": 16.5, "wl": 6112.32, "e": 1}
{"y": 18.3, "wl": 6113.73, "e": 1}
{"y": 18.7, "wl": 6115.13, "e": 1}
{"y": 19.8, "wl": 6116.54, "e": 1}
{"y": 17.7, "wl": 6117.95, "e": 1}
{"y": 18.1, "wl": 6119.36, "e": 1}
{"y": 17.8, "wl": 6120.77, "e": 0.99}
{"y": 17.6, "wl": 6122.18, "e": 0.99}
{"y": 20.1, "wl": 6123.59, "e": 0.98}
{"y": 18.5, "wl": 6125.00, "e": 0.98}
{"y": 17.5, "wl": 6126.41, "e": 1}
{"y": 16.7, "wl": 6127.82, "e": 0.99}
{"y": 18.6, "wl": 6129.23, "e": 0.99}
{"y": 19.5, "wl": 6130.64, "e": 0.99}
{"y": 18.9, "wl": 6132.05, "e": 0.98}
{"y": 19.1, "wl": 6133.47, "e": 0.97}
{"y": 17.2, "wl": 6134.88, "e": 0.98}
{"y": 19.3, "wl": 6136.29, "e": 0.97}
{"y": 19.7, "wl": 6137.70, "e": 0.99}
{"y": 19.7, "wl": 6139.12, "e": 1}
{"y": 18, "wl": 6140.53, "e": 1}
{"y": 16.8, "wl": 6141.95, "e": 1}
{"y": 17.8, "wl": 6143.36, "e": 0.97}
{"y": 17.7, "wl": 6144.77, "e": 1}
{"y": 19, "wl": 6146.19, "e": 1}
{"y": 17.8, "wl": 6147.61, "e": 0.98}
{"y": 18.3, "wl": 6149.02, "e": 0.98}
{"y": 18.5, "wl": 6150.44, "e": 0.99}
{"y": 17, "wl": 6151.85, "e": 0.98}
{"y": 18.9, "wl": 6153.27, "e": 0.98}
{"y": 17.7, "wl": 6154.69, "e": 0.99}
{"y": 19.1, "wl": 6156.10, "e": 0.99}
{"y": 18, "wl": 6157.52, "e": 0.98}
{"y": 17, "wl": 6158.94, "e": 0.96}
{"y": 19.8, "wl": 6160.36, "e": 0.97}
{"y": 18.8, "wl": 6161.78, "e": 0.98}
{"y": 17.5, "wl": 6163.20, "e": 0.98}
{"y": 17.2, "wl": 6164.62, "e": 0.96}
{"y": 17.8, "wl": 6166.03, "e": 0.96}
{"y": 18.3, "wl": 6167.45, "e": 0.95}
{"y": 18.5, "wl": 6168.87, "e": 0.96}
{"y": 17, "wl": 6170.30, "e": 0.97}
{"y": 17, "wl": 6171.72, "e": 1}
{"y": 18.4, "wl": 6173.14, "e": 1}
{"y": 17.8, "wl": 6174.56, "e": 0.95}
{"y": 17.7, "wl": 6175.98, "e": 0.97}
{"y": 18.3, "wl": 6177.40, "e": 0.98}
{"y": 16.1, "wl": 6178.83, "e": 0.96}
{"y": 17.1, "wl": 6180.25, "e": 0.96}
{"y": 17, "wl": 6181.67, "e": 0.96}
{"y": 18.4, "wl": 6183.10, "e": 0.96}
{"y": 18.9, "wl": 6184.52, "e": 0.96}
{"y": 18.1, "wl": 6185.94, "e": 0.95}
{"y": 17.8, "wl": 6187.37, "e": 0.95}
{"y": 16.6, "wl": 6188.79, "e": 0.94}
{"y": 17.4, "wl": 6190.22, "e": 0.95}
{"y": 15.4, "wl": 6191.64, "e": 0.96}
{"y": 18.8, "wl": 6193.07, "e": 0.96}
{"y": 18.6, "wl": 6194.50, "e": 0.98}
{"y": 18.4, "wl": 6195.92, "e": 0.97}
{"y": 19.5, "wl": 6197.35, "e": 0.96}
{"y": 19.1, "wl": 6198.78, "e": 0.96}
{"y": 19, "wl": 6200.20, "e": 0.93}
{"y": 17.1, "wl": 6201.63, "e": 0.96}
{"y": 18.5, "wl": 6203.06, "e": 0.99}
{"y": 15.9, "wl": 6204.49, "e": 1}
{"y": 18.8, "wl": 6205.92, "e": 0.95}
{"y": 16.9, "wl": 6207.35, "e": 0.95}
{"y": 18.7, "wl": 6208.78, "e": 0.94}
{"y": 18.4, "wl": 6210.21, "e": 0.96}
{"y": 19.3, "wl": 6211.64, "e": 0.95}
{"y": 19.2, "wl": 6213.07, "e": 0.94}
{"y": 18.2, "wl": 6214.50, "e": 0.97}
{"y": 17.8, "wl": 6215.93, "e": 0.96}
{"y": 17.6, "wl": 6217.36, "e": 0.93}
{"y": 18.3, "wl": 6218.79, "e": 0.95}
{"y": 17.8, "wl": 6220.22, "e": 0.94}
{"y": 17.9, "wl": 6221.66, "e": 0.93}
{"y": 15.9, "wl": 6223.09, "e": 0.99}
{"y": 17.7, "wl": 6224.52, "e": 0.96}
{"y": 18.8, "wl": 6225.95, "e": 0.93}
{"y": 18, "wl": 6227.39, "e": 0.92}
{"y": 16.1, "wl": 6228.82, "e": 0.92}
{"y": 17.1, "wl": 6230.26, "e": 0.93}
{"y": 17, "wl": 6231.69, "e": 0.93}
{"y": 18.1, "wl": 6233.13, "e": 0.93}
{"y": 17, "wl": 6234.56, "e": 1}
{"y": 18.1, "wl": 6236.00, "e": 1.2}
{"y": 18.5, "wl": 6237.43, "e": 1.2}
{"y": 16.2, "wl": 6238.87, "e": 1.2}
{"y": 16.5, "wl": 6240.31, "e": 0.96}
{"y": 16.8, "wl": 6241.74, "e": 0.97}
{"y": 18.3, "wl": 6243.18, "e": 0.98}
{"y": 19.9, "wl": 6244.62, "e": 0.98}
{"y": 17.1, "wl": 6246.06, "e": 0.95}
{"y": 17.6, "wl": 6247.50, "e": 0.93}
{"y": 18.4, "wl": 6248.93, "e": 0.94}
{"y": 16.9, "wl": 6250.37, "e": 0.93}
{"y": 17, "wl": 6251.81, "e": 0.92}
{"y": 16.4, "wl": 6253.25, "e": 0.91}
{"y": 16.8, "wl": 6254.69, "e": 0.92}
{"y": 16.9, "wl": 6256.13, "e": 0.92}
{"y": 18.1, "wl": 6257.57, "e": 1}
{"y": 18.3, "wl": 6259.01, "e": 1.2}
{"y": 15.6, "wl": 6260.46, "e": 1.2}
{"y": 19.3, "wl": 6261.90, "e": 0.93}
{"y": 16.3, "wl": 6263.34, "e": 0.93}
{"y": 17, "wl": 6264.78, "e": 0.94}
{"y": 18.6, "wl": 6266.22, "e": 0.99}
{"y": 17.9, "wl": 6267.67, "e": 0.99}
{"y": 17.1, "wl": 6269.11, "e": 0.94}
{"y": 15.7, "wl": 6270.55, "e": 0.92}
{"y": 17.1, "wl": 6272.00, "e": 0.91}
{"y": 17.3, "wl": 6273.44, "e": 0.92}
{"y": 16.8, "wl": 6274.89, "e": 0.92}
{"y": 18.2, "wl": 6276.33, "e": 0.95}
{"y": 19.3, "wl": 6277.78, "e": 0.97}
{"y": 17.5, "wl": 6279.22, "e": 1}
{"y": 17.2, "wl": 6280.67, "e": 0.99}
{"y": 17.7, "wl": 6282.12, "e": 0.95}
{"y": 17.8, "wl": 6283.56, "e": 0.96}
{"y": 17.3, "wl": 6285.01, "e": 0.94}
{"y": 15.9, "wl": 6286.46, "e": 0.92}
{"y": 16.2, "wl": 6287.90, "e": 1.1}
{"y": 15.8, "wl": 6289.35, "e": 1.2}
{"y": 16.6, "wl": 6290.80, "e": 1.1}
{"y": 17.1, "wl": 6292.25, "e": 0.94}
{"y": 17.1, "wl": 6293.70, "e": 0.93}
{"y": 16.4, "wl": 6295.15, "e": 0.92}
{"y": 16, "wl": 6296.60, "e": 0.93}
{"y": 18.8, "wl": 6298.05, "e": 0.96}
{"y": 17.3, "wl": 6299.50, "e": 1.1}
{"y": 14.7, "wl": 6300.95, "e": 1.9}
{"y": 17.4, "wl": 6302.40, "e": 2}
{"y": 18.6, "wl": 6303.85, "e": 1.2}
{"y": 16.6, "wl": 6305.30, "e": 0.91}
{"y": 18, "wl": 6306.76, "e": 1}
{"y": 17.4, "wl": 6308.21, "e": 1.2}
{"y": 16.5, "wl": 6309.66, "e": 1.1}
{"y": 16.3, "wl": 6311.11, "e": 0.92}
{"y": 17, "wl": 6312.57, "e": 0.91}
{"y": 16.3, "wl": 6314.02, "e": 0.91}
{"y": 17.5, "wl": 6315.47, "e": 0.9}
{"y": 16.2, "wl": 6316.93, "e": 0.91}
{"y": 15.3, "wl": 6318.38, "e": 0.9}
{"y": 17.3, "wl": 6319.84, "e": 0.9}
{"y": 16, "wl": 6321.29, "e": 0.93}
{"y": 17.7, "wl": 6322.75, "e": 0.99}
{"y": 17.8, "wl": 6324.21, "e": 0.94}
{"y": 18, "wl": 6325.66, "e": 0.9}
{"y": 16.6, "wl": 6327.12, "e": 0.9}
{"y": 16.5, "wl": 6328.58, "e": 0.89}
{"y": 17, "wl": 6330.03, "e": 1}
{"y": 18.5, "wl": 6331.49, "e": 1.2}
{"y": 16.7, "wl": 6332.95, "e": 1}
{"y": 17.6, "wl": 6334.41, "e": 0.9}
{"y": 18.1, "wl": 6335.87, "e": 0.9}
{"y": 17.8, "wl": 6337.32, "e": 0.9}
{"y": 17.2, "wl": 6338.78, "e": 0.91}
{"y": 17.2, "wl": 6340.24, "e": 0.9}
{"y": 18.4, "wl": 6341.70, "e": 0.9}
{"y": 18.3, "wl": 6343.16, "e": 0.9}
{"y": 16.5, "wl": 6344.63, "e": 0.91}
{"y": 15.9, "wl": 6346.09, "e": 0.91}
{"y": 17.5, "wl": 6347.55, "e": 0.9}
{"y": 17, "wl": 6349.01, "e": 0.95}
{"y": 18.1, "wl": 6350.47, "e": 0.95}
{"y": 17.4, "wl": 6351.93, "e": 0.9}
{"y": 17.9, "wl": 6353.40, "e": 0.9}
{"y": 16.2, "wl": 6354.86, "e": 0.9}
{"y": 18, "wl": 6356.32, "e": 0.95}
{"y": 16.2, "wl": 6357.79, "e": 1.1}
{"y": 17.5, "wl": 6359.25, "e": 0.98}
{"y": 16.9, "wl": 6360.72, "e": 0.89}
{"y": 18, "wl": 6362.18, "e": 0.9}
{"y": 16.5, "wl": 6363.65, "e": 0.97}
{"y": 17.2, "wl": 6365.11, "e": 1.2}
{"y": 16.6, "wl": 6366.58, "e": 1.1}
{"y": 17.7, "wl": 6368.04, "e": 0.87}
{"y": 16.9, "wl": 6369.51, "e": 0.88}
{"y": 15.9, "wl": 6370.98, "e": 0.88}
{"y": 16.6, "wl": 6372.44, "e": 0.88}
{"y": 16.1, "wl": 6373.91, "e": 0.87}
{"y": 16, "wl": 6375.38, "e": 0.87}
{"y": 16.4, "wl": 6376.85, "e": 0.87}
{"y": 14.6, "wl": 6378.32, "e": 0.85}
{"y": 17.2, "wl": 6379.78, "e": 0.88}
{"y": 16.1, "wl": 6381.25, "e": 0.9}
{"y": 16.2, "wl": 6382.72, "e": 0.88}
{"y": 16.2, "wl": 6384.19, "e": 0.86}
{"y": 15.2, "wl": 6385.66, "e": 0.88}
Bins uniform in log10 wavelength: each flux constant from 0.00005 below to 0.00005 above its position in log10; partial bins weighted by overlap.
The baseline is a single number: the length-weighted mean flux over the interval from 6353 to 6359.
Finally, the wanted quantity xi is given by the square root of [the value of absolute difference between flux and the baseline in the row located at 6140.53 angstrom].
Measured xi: 1.0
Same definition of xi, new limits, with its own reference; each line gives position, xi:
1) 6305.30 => 0.7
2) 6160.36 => 1.7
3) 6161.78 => 1.3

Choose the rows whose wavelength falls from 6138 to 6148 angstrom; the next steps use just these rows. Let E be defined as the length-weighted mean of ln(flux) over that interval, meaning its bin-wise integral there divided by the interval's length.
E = 2.90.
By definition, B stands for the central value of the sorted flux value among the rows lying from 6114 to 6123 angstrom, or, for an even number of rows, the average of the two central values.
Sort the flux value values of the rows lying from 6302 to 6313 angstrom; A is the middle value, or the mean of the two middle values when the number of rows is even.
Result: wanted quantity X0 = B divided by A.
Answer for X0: 1.04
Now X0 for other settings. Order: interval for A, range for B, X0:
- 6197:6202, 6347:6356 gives 0.92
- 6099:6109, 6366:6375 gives 0.89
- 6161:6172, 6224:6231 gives 1.00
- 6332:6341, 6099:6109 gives 1.07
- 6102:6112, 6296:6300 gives 0.96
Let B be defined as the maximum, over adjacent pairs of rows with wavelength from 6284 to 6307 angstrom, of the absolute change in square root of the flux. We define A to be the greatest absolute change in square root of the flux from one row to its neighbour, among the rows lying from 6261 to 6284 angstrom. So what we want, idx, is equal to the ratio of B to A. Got 0.95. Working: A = 0.36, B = 0.34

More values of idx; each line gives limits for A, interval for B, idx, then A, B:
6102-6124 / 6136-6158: 0.78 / 0.29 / 0.22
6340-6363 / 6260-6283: 2.04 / 0.22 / 0.44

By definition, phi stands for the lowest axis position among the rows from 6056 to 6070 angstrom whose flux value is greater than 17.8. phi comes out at 6056.28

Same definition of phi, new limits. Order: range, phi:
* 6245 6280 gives 6248.93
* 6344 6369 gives 6350.47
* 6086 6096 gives 6087.04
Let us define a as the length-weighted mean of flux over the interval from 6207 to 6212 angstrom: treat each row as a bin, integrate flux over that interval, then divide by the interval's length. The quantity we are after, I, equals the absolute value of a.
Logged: 18.4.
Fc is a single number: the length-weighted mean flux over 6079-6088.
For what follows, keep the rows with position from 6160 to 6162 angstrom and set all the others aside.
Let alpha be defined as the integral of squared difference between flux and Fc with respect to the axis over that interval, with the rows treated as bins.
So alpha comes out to 3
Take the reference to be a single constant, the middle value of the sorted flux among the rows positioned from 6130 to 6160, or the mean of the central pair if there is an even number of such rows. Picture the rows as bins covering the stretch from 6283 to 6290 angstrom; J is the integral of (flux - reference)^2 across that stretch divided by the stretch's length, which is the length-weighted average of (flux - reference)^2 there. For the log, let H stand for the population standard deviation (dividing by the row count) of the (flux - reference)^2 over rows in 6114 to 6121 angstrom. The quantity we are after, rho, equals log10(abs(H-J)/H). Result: 0.5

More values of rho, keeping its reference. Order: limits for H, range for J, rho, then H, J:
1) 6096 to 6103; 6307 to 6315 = -1.0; 2.28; 2.5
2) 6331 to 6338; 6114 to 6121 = -0.4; 0.96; 0.6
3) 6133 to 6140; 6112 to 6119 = 0.0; 0.53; 1.0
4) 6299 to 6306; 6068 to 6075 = -0.1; 4.80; 1.2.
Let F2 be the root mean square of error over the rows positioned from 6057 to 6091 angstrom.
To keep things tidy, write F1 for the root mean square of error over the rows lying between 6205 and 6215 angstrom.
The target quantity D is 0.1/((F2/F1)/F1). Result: 0.090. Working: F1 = 0.95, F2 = 1.00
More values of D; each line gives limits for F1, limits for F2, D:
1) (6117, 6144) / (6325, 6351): 0.104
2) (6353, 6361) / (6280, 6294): 0.091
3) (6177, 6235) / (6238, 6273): 0.093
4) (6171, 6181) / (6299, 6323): 0.083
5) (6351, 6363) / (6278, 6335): 0.084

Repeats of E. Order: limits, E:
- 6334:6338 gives 2.89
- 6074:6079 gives 2.89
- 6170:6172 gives 2.83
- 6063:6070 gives 2.95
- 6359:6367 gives 2.84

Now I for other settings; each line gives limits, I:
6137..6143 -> 18.5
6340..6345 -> 17.7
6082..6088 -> 18.4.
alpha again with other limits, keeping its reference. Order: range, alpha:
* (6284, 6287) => 7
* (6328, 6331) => 5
